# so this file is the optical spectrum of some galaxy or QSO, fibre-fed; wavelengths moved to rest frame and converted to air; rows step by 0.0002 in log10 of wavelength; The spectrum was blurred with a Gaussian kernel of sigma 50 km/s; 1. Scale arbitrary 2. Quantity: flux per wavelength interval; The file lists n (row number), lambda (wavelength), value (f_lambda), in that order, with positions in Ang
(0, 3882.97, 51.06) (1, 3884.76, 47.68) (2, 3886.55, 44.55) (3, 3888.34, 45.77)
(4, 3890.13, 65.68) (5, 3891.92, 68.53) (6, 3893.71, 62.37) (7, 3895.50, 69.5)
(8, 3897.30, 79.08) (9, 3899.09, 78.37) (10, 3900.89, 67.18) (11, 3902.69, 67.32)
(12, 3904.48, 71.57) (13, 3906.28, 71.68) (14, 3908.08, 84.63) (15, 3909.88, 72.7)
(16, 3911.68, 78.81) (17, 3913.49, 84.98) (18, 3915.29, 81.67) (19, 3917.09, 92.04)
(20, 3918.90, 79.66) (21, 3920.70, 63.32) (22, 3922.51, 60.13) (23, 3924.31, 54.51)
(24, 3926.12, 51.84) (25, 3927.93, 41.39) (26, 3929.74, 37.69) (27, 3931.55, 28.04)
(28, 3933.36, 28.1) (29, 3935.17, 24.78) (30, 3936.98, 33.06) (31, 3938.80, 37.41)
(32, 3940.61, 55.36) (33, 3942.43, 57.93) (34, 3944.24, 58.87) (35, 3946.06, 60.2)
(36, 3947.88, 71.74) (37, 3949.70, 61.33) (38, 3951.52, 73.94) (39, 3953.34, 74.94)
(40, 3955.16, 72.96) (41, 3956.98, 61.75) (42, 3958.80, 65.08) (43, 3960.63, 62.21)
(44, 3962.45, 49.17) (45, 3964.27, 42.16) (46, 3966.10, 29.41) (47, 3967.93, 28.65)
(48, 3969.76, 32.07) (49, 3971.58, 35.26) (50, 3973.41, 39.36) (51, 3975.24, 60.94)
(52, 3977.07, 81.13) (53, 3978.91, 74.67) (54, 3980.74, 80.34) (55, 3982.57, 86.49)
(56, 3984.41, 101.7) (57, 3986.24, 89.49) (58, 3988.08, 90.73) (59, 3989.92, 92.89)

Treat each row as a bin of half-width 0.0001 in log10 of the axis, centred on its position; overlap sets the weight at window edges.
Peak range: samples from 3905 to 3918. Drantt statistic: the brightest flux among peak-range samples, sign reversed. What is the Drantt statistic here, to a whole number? -92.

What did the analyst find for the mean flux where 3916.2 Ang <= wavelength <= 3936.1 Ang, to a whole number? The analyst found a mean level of 51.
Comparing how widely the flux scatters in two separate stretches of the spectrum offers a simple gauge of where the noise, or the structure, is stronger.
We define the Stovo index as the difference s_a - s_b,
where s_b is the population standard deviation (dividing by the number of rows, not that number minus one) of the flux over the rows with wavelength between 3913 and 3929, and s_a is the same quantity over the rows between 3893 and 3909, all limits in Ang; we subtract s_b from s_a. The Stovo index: -10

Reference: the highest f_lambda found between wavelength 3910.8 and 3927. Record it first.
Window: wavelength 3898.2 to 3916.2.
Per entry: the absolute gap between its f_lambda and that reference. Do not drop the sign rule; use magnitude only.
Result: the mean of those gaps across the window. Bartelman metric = 16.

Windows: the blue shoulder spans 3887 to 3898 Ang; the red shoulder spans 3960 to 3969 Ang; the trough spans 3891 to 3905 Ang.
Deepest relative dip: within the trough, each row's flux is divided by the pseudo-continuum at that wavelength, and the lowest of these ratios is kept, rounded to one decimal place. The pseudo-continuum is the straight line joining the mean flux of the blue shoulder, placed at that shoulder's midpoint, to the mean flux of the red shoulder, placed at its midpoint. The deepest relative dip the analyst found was 1.0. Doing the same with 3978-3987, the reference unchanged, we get 2.0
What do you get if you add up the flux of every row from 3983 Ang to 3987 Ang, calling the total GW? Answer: 191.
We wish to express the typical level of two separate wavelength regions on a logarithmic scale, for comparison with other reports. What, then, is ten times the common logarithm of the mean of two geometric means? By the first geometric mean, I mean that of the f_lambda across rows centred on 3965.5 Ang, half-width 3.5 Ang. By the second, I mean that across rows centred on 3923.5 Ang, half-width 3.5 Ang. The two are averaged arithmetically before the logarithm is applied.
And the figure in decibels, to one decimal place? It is 16.7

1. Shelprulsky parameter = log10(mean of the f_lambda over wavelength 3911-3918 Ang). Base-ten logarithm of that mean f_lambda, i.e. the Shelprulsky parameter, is 1.93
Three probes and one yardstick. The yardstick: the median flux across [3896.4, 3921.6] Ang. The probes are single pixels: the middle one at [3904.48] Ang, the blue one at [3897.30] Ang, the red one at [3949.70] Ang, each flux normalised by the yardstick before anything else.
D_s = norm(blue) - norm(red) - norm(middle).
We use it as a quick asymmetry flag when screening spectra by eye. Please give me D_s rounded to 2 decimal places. -0.68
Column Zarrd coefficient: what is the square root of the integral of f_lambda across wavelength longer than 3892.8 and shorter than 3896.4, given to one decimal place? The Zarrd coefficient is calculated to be 15.4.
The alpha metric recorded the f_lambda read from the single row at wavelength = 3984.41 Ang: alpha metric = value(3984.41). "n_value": 101.7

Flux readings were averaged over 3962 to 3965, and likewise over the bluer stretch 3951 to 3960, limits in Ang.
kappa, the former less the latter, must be -24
